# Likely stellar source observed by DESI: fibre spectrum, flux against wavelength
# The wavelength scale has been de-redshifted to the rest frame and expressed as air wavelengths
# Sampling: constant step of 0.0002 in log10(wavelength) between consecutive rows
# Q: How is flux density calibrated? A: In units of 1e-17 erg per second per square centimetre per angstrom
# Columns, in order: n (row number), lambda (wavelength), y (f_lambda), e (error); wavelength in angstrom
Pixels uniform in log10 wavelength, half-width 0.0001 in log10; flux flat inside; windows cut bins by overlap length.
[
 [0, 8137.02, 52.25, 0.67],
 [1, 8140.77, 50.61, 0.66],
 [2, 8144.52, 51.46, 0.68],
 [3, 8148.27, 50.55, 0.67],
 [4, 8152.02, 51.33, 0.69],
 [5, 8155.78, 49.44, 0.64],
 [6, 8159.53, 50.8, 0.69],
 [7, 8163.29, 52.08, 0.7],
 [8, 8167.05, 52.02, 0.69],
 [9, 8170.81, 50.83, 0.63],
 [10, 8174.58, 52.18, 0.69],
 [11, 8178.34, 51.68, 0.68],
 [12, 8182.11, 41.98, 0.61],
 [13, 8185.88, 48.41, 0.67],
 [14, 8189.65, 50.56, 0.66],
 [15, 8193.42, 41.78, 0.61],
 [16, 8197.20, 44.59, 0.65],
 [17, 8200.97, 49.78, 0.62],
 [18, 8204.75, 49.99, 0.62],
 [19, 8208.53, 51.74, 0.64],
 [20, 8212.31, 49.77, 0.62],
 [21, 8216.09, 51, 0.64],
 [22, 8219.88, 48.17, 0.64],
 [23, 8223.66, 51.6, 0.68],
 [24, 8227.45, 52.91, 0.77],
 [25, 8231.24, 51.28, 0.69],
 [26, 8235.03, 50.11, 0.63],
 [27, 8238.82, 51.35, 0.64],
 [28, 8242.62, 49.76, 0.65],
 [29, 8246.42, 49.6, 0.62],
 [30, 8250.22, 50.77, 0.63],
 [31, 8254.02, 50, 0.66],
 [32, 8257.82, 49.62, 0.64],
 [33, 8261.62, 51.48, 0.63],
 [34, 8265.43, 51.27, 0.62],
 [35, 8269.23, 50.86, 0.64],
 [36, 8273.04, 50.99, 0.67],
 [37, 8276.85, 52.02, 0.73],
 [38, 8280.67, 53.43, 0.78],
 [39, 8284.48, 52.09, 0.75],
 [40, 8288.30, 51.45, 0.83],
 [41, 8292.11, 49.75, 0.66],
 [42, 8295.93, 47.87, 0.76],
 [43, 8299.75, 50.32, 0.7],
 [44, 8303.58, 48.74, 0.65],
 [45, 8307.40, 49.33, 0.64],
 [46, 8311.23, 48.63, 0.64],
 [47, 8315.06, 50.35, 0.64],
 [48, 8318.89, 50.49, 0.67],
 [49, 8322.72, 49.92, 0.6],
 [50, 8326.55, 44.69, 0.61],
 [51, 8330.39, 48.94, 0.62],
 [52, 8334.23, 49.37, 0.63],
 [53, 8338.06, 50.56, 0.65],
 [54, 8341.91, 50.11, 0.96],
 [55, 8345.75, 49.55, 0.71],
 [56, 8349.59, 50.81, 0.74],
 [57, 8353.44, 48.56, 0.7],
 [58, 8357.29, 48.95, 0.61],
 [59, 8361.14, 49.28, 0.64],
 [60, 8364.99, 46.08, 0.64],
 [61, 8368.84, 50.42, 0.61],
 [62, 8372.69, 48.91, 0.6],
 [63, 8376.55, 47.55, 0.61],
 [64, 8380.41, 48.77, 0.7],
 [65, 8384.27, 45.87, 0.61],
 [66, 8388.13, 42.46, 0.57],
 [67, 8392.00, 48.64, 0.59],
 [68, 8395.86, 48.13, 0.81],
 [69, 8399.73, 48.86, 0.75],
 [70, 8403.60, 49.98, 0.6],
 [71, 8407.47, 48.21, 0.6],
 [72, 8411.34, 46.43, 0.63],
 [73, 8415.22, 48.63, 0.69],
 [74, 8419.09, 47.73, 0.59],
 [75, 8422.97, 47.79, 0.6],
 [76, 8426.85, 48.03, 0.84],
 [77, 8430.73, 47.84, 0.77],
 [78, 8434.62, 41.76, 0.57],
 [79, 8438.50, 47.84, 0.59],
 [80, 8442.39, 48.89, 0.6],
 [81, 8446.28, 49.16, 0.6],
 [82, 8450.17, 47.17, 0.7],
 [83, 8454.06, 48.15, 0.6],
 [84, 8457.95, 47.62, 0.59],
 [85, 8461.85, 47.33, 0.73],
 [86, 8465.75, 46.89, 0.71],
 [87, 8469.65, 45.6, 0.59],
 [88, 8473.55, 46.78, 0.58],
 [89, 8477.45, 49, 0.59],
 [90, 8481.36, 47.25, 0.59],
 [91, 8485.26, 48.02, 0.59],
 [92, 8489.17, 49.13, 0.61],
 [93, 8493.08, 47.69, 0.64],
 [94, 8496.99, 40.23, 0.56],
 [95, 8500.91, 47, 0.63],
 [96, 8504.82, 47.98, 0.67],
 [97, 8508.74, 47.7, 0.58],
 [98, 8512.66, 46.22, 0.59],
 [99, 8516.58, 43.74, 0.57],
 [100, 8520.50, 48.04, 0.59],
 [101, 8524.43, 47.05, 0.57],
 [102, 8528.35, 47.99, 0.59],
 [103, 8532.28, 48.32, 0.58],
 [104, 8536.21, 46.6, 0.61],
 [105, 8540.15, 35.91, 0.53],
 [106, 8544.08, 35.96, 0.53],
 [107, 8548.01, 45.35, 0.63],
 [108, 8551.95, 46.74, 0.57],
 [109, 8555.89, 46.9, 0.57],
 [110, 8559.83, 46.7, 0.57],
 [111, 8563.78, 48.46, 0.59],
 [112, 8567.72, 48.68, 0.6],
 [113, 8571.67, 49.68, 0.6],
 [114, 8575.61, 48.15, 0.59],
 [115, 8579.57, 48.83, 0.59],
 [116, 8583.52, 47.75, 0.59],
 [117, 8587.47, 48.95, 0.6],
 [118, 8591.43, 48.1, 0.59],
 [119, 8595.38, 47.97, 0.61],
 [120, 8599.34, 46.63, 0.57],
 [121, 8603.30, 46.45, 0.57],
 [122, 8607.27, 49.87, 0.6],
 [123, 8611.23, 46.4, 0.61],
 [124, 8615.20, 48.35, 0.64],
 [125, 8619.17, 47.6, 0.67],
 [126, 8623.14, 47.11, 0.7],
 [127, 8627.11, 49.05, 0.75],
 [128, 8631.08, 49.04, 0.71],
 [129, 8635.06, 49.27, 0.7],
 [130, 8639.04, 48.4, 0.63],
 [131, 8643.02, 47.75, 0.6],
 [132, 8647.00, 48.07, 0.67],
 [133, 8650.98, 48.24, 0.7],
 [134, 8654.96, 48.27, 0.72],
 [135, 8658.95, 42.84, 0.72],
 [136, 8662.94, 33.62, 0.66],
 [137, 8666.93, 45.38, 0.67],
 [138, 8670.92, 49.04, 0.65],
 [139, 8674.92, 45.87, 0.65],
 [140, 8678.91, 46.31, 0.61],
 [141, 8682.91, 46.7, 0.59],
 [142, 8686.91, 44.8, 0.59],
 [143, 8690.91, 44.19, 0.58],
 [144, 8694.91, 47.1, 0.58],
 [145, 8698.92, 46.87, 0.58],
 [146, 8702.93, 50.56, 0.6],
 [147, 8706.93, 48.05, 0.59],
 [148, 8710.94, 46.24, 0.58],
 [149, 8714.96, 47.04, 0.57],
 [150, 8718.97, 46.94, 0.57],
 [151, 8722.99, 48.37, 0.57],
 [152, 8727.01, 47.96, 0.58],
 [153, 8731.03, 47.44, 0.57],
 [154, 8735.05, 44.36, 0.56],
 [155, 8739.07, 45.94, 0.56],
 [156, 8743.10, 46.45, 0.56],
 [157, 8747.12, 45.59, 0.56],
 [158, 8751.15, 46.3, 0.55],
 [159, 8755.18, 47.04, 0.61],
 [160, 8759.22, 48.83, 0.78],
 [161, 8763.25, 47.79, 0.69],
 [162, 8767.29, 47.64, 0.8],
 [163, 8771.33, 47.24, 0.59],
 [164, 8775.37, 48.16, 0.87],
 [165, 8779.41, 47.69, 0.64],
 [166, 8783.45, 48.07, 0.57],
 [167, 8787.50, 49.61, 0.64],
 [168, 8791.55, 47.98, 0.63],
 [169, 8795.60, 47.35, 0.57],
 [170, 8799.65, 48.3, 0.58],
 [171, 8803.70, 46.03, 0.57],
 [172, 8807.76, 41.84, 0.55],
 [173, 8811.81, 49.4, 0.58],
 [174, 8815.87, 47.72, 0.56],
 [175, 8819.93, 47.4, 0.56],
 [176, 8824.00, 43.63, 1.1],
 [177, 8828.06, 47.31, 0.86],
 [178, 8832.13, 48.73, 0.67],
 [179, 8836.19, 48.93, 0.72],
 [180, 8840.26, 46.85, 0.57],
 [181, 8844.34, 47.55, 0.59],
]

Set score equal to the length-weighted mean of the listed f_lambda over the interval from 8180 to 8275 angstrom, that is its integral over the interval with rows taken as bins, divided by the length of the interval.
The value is 49.6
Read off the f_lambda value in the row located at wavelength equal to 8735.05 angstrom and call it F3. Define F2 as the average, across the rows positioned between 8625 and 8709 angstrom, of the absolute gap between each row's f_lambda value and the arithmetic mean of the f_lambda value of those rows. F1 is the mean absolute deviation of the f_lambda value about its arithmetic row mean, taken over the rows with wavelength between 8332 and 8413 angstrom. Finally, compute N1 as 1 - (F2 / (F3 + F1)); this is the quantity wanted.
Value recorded 0.951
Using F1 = 1.37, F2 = 2.23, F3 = 44.36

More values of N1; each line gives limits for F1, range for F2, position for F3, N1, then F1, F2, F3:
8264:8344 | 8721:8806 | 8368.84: 0.982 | 1.26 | 0.93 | 50.42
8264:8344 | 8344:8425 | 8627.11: 0.975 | 1.26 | 1.27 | 49.05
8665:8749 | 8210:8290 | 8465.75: 0.981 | 1.16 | 0.92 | 46.89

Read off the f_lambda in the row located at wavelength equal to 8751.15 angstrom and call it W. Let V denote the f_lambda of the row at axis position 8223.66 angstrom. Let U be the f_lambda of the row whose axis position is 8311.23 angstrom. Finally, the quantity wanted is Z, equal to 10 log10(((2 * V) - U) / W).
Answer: 0.7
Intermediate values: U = 48.63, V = 51.6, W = 46.3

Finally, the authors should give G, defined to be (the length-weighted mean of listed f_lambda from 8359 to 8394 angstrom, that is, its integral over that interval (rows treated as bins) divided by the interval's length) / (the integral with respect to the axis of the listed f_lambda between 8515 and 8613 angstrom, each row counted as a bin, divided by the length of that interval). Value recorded 1.020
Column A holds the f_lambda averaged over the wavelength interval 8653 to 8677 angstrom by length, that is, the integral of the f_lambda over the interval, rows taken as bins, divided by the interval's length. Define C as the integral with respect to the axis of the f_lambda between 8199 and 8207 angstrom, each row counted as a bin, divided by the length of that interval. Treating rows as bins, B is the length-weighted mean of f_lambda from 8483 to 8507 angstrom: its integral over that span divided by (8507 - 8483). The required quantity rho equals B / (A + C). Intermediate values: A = 44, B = 46.7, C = 49.9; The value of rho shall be 0.50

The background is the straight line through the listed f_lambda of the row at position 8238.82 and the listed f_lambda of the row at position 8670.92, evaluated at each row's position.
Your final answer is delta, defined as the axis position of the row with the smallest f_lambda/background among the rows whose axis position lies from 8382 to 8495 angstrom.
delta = 8434.62 angstrom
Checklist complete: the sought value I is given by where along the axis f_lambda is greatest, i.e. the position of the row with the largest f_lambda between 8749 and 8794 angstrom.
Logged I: 8787.50 angstrom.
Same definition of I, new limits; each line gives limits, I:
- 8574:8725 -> 8702.93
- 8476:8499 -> 8489.17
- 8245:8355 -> 8280.67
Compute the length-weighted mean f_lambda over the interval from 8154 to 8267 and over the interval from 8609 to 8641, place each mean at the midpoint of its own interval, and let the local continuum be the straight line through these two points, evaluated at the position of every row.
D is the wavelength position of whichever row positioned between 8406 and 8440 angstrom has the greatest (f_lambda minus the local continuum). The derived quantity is 8415.22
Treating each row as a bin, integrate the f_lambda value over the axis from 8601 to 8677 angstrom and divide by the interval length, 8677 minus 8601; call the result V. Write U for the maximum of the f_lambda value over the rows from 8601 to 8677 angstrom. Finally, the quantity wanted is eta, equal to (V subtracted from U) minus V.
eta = -43.9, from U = 49.87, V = 46.9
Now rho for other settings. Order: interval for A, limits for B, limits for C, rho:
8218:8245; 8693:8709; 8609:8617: 0.49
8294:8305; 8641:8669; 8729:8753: 0.47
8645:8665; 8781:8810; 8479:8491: 0.51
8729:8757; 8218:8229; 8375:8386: 0.54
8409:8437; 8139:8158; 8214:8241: 0.52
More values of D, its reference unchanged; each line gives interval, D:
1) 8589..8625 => 8607.27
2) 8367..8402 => 8368.84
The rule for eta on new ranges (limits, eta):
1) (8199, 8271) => -48.3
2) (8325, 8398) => -45.8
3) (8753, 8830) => -45.0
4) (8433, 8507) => -44.9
